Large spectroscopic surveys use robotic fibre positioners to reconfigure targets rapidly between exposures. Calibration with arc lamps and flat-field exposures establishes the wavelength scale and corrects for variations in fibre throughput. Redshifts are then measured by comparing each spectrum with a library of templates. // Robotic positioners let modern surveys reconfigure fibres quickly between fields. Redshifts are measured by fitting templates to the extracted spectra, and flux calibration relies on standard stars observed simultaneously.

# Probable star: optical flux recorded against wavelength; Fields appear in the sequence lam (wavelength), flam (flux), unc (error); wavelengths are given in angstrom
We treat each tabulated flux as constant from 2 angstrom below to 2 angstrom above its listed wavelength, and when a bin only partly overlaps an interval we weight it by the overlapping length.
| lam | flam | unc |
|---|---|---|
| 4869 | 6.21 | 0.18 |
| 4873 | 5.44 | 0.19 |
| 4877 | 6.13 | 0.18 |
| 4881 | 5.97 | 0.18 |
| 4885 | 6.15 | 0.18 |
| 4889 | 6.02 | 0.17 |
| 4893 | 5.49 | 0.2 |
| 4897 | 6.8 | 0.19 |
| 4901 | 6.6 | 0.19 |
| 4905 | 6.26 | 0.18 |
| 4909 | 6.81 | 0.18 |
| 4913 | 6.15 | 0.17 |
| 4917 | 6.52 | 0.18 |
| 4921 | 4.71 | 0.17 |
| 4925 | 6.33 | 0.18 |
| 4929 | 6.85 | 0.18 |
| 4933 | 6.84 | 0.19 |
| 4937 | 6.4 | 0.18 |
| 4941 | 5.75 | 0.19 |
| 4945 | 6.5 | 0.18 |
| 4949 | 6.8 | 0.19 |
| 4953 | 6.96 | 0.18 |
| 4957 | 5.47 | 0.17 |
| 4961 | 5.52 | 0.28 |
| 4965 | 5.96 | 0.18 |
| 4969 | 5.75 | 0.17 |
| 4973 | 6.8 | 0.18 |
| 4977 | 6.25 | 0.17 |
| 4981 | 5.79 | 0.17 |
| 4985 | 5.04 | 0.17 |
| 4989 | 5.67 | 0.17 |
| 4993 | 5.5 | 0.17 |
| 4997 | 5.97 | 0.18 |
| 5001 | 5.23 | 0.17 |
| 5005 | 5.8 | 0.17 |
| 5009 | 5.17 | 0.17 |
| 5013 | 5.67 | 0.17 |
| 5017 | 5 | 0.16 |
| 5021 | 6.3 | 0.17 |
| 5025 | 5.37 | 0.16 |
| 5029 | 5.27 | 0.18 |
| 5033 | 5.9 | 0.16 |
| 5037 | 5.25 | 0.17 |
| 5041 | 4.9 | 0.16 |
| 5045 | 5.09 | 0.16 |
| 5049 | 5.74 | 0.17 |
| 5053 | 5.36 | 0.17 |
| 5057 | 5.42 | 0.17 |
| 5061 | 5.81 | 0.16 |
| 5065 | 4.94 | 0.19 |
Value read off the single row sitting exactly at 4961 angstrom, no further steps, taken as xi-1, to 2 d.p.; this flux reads 5.52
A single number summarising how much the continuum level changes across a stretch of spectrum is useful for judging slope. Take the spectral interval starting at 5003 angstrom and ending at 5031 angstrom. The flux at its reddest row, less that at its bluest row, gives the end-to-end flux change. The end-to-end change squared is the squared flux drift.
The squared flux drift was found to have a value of 0.28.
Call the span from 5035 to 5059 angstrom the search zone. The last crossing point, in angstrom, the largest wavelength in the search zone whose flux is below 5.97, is 5057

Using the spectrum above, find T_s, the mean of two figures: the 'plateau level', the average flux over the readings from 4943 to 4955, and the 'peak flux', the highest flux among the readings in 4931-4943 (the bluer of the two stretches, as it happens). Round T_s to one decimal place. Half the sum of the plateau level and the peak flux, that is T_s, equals 6.8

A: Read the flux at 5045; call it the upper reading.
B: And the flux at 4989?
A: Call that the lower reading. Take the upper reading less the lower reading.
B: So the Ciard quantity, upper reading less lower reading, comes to -0.58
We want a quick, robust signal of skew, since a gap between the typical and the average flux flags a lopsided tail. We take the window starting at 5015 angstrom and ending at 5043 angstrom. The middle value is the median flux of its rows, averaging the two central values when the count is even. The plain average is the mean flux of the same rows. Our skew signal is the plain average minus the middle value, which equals 0.16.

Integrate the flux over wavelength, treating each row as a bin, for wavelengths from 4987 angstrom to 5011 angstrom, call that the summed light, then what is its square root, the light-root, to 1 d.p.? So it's 11.5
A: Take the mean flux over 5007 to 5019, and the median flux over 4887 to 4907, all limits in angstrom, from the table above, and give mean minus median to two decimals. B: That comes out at -0.98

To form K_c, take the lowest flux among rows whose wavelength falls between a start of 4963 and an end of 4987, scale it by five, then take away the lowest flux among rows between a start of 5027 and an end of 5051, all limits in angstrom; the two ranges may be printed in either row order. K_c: 20.3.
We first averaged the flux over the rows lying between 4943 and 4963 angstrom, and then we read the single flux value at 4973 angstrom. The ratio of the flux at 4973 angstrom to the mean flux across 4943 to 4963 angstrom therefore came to 1.09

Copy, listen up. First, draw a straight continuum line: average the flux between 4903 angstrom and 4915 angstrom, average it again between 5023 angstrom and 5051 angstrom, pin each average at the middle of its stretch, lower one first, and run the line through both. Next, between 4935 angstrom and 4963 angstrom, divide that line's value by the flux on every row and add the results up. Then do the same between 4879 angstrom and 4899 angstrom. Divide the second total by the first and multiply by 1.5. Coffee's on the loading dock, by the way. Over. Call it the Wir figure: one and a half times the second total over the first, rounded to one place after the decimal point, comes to 1.2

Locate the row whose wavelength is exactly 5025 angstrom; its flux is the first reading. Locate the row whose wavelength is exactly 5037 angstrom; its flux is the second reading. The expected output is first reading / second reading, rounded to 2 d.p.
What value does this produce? 1.02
